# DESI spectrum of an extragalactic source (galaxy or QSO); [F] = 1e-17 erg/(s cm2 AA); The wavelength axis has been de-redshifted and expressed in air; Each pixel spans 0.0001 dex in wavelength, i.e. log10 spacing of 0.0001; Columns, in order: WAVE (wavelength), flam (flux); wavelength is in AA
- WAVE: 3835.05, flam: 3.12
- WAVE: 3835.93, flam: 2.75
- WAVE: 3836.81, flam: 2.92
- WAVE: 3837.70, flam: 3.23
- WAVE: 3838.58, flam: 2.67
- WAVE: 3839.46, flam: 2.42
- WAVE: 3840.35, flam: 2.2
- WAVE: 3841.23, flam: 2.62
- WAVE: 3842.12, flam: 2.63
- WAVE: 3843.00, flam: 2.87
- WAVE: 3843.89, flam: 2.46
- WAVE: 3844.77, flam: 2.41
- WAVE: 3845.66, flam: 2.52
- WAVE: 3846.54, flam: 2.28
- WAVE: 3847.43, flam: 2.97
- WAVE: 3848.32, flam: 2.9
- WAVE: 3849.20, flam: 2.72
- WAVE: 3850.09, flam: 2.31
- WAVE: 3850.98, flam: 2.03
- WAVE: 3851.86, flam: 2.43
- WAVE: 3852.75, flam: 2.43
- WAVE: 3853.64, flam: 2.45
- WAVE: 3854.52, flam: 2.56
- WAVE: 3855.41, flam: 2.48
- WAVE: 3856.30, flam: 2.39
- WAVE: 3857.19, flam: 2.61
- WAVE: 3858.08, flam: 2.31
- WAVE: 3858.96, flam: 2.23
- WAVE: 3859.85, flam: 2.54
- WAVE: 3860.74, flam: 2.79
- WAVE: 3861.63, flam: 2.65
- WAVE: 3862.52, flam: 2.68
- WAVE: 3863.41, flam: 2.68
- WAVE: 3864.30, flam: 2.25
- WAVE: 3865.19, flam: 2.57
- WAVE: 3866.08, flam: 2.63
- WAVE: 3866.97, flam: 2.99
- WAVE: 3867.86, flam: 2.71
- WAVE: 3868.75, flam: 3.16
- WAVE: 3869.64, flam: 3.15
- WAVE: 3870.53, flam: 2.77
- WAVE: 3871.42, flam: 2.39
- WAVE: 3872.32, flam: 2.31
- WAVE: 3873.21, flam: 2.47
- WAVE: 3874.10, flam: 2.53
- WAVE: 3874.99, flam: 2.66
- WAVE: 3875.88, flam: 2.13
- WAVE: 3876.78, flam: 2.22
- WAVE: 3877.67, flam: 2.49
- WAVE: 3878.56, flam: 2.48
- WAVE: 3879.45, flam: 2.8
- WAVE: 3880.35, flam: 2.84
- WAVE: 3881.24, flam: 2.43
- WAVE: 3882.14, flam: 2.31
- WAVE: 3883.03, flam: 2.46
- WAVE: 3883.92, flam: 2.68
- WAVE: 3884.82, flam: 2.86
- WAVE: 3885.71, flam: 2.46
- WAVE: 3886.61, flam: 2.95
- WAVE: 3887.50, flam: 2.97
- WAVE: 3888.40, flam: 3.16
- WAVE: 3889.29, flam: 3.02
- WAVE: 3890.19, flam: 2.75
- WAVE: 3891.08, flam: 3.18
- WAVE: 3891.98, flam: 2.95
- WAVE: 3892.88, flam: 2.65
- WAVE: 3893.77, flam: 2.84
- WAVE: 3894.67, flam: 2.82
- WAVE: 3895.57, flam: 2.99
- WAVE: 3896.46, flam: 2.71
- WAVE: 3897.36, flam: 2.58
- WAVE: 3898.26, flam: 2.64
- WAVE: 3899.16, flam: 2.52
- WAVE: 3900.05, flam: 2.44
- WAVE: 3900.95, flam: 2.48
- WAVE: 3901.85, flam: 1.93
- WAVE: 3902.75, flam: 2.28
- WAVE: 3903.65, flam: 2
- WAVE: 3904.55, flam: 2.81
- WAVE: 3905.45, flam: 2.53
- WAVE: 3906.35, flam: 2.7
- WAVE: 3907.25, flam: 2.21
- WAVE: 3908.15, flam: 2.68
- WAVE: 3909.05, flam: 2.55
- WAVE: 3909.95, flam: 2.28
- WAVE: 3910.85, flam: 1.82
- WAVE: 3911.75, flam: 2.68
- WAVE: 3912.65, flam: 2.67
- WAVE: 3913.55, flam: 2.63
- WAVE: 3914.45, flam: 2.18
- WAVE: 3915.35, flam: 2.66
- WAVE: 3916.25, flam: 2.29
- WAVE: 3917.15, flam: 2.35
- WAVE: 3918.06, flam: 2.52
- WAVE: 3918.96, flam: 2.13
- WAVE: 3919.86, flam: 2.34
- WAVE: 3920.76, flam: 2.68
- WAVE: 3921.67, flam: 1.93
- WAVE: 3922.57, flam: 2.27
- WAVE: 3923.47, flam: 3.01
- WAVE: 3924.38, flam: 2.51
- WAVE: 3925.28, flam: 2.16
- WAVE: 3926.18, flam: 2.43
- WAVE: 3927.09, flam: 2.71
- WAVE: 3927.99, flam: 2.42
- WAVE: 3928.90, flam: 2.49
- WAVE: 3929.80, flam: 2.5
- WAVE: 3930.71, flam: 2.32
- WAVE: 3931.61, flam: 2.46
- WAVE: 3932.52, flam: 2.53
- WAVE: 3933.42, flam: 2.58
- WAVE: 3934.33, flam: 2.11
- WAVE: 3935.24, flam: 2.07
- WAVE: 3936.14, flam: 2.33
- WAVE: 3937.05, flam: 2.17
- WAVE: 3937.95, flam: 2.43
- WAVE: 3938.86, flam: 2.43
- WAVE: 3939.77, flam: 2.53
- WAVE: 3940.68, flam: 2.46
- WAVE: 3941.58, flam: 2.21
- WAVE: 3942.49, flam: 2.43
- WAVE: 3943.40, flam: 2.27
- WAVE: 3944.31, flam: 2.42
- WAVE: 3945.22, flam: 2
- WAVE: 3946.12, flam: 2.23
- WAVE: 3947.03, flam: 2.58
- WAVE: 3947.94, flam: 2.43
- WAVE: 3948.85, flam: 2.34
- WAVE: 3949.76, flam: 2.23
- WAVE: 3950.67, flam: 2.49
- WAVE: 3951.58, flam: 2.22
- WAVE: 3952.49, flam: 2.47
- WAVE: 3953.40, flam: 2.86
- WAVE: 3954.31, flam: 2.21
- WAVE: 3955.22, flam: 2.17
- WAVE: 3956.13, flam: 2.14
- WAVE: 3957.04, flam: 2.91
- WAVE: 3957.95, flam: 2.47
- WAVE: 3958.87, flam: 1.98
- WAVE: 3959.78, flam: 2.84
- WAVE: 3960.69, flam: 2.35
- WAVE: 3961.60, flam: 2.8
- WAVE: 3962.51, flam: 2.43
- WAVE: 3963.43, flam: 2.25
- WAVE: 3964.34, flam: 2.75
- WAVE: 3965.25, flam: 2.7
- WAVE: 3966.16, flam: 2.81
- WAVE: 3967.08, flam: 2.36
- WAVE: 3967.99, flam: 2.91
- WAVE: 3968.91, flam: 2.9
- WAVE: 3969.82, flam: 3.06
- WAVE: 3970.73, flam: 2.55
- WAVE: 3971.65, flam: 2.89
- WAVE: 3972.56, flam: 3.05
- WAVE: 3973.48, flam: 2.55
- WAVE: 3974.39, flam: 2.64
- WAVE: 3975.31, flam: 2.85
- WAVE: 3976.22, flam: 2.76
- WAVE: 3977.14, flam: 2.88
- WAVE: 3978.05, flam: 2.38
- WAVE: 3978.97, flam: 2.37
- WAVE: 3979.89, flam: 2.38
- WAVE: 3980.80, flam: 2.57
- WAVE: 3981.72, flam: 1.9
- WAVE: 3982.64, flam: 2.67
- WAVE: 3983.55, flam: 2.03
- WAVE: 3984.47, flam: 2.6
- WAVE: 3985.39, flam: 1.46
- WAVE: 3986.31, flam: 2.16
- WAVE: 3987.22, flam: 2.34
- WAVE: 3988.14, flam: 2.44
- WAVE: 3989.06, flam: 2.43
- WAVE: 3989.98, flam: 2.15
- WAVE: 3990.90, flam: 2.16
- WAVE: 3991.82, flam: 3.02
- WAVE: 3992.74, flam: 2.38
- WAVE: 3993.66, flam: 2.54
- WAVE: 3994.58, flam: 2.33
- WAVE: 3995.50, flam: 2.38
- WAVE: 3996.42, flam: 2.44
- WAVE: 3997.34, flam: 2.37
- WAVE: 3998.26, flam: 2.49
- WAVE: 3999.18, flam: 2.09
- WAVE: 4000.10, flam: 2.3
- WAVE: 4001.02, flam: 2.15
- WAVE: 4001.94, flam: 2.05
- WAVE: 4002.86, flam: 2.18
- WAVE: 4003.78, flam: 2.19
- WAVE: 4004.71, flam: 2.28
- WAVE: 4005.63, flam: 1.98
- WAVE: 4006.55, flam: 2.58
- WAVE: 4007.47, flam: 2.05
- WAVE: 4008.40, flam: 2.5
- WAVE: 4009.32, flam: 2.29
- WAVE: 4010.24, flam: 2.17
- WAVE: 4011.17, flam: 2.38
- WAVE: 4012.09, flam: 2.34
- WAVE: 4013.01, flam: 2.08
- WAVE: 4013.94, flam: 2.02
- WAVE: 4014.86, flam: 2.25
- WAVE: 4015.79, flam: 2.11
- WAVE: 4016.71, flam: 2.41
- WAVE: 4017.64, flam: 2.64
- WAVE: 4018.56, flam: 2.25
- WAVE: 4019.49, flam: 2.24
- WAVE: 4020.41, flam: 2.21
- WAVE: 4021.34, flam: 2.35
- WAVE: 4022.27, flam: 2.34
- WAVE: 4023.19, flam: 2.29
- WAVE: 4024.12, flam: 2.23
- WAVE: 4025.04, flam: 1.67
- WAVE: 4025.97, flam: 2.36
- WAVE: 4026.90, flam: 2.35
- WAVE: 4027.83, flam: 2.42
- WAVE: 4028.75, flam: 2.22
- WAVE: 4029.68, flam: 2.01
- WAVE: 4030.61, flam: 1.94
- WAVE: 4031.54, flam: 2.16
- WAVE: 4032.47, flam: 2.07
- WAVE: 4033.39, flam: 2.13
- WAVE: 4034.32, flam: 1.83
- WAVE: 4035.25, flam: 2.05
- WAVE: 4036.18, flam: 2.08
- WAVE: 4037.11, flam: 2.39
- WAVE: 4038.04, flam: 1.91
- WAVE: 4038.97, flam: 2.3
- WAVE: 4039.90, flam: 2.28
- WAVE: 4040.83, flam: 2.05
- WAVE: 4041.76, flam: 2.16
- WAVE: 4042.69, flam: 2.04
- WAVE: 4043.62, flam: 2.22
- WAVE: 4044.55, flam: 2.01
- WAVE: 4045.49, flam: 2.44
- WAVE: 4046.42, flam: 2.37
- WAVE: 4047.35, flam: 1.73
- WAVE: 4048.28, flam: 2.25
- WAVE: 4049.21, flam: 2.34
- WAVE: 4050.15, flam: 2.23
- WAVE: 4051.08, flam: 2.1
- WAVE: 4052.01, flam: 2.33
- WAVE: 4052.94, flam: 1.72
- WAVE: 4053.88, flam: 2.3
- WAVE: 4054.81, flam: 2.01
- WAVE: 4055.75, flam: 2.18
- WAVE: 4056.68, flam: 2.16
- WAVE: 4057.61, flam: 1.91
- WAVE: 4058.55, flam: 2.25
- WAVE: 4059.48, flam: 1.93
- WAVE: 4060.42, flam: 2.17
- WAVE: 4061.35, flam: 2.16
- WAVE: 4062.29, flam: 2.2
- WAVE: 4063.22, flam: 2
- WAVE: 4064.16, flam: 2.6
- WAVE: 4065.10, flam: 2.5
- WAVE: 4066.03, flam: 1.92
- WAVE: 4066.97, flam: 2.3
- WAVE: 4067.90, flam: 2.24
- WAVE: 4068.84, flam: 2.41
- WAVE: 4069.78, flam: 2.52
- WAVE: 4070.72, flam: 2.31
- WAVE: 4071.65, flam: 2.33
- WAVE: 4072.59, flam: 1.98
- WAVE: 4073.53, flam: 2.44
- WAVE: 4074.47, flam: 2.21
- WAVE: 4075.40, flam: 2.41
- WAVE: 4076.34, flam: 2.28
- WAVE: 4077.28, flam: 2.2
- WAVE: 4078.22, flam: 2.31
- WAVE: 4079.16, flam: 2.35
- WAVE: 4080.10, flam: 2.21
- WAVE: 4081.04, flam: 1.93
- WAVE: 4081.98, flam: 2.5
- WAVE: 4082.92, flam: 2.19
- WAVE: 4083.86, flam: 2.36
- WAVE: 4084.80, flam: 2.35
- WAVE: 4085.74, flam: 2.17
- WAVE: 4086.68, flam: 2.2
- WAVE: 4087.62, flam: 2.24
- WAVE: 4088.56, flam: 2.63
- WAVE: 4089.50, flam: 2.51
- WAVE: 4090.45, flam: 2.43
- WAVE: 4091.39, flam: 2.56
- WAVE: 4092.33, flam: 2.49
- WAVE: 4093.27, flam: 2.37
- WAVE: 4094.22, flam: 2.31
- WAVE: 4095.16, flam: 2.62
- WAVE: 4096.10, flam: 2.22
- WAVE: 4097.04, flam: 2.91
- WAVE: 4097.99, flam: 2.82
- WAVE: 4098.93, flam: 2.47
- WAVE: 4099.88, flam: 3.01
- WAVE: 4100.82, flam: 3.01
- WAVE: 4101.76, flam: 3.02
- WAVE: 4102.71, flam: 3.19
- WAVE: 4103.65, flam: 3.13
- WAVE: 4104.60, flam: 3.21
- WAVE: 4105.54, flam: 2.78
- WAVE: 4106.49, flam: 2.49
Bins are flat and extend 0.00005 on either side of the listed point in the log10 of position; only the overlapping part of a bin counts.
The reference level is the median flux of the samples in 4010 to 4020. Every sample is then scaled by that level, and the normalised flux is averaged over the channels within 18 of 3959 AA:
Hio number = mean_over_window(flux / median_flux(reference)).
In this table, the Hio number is 1.12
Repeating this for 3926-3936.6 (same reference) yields 1.07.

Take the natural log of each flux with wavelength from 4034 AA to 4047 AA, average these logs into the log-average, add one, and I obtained 1.763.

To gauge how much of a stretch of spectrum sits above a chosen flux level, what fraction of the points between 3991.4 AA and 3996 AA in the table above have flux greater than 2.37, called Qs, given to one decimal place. 0.8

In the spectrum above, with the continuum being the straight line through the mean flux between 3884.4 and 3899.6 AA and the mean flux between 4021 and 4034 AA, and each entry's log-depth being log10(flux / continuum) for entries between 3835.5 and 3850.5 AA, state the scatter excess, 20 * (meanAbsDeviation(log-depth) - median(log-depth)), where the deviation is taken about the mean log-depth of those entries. 2.1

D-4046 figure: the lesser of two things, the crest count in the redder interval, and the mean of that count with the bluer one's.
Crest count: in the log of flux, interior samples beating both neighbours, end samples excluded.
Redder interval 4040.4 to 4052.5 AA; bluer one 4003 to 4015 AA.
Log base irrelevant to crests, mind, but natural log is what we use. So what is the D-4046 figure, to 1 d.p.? 4.0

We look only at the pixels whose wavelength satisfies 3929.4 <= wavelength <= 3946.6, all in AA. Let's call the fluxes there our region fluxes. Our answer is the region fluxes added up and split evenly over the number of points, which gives 2.34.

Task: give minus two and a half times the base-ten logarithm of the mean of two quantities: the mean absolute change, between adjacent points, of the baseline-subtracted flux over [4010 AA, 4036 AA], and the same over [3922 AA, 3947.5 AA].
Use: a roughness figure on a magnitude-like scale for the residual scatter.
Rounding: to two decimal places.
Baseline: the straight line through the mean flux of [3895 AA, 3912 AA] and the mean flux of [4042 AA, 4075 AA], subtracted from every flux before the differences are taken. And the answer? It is 1.73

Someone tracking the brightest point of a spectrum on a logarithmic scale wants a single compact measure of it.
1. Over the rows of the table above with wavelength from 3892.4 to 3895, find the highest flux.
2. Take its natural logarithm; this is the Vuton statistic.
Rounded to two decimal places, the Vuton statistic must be 1.04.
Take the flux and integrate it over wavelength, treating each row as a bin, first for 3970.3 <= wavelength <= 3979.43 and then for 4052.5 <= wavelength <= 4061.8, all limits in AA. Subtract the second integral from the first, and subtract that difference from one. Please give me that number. -4.2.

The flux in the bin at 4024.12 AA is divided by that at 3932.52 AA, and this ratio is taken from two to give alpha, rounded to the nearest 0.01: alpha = 1.12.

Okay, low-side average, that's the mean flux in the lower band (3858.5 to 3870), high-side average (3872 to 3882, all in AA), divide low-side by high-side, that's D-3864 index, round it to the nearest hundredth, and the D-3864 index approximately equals 1.08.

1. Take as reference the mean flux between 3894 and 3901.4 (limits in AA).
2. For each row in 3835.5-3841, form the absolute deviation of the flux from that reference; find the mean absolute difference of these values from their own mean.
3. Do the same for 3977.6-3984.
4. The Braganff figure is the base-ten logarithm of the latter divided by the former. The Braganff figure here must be 0.11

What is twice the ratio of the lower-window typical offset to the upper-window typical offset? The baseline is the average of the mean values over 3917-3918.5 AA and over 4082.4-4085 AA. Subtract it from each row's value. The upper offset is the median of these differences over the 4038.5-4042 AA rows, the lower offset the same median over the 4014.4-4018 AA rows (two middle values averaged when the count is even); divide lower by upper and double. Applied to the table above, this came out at 1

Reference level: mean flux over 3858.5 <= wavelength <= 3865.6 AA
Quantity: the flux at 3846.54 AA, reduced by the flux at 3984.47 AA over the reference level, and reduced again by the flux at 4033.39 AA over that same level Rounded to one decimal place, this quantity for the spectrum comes 0.4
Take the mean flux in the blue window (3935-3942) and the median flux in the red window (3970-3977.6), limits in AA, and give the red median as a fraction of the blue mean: 1.20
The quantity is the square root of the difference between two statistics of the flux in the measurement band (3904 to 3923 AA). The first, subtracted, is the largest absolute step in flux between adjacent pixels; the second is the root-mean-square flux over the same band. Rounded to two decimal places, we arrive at 1.26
